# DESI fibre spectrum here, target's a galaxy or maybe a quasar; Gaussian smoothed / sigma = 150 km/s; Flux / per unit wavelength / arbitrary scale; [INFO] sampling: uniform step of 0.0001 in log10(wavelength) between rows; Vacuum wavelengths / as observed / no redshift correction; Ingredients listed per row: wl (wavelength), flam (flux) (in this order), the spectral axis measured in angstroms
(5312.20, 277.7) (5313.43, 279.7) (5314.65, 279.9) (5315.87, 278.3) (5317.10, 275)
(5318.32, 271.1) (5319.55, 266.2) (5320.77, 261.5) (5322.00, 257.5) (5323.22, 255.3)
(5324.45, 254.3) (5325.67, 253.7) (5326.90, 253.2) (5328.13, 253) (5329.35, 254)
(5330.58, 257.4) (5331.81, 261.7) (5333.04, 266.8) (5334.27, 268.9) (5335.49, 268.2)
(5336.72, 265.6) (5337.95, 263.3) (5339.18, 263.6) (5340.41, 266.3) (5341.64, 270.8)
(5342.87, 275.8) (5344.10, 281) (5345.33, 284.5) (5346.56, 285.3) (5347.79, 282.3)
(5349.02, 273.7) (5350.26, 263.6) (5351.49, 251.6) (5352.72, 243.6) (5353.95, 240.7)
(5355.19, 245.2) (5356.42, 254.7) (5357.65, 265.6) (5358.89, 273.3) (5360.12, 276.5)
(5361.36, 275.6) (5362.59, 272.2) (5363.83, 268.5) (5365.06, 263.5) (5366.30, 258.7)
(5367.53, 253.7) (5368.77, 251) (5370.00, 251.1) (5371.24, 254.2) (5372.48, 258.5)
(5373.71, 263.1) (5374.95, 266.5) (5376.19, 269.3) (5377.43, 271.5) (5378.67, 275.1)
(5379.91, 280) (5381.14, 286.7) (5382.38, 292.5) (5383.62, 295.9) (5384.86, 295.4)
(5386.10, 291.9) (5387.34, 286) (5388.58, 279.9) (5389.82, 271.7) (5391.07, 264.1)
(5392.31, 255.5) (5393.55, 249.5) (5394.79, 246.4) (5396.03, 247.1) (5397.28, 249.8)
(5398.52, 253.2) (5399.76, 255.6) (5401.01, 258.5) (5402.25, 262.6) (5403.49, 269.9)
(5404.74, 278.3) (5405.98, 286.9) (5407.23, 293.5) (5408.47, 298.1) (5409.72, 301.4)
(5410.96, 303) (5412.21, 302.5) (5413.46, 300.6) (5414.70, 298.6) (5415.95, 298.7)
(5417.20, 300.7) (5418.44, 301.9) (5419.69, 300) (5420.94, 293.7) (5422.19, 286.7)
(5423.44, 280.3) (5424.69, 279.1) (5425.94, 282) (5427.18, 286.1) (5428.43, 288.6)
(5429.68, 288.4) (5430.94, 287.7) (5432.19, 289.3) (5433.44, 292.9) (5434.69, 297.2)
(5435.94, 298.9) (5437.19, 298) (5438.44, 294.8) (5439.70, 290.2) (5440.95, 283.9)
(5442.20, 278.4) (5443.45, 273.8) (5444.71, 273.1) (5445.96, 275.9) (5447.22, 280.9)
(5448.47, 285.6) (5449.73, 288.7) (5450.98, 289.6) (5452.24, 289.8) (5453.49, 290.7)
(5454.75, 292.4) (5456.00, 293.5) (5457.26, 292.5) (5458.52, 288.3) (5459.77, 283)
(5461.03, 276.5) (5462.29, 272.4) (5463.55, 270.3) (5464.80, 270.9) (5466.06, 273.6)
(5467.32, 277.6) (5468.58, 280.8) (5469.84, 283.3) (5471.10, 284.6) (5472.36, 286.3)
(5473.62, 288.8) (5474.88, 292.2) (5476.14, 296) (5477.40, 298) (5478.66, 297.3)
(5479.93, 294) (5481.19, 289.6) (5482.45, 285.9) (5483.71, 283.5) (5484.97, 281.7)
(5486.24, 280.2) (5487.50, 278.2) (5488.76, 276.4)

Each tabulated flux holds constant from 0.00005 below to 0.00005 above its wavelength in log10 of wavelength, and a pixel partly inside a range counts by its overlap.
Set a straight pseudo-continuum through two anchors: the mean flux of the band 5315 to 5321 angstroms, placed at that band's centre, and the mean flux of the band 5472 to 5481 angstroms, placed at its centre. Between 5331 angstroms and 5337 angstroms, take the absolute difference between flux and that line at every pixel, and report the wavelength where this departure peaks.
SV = 5331.81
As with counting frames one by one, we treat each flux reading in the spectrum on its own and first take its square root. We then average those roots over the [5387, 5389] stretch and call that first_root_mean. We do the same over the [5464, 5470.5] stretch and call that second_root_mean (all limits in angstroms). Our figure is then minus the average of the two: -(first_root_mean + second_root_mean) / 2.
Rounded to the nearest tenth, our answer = -16.7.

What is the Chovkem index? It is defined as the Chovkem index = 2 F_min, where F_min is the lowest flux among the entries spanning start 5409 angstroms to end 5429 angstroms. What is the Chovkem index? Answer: 558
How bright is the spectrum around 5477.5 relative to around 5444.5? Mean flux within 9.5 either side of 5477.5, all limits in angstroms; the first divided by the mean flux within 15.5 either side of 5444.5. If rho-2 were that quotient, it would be 1.00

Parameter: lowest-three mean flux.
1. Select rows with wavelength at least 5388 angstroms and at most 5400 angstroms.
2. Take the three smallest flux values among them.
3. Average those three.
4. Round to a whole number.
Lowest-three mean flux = 248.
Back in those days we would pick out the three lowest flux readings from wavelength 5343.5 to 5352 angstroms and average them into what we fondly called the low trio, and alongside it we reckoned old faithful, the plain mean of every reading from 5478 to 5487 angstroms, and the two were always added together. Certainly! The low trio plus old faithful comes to 550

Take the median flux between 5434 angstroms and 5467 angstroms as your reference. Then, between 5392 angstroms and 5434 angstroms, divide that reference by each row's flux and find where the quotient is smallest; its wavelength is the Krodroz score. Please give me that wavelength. 5410.96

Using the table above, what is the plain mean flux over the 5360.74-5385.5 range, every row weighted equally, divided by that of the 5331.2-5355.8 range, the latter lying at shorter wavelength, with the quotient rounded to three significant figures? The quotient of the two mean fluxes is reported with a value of 1.02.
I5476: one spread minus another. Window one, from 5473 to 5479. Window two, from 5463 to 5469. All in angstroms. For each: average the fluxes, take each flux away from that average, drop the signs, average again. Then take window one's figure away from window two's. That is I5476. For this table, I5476 0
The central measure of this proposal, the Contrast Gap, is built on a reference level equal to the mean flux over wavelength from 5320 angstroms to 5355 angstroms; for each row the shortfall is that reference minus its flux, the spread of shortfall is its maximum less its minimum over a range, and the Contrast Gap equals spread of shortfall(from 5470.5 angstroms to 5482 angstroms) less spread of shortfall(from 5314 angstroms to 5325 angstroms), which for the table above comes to -12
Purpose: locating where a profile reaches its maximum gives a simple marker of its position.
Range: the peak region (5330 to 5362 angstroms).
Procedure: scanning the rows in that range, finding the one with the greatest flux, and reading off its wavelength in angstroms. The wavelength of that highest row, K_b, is 5346.56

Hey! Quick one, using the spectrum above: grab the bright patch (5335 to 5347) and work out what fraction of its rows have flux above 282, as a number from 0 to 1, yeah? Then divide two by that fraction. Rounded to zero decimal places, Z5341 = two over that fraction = 10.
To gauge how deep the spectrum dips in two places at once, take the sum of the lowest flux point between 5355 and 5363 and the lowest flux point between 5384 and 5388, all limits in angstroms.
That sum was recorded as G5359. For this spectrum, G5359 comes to 531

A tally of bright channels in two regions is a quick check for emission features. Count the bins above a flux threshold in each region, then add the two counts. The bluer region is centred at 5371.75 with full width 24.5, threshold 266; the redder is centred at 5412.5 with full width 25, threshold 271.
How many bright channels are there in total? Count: 29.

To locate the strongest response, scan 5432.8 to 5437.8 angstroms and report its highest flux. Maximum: 298.9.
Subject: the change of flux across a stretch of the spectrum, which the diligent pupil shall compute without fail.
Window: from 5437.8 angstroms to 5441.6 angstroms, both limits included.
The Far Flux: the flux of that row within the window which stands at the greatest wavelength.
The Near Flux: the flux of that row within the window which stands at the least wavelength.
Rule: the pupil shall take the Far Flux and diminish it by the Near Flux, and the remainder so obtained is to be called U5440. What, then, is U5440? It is -11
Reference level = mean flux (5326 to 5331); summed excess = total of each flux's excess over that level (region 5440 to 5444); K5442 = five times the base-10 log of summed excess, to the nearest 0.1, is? 9.3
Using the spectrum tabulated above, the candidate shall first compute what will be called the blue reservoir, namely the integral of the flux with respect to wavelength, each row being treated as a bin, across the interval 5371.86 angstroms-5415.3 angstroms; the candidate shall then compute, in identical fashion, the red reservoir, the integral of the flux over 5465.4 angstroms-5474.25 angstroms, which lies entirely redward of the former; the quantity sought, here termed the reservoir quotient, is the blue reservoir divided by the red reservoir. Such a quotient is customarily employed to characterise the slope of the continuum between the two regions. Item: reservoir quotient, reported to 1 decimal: 4.8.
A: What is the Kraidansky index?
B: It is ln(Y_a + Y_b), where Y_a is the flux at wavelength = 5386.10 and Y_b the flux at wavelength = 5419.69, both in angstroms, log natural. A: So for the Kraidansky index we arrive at 6.38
